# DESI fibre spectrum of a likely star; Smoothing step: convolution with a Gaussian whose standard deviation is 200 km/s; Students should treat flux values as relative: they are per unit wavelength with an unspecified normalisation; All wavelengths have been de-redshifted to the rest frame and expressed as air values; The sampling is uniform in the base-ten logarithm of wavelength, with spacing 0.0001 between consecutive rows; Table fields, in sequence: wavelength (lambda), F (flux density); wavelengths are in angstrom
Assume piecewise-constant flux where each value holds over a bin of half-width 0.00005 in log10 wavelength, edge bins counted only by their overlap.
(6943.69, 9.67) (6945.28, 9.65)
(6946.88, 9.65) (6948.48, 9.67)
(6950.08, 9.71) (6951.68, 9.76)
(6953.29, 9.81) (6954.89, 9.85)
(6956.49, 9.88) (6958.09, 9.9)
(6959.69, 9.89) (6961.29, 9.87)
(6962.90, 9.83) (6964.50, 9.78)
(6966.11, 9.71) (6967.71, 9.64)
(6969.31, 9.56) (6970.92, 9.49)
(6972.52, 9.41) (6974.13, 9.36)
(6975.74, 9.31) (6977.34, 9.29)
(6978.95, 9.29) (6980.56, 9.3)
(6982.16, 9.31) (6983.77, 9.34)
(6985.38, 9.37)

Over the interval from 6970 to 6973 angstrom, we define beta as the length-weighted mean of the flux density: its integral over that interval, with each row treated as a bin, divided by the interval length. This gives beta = 9.46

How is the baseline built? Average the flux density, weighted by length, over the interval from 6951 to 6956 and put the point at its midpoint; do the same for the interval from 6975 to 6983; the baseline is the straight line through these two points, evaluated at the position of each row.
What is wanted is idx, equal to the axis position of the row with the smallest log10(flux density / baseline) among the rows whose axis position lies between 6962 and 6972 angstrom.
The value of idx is 6970.92 angstrom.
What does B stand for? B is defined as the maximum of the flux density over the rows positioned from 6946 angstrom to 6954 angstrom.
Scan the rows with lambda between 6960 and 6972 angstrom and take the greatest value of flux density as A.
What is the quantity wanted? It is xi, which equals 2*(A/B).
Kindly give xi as 2.01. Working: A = 9.87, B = 9.81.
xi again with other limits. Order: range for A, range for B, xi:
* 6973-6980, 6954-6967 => 1.89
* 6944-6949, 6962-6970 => 1.97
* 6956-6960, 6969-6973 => 2.07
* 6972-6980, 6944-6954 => 1.92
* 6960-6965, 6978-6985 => 2.11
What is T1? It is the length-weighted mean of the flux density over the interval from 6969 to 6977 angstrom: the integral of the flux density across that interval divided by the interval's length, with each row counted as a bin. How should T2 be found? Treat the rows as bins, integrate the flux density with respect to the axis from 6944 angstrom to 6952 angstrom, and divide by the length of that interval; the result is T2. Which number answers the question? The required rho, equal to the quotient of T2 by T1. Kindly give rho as 1.03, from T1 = 9.41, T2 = 9.69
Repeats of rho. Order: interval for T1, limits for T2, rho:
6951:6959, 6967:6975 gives 0.96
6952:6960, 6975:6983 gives 0.94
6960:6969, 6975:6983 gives 0.95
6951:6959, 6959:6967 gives 1.00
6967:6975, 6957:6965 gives 1.04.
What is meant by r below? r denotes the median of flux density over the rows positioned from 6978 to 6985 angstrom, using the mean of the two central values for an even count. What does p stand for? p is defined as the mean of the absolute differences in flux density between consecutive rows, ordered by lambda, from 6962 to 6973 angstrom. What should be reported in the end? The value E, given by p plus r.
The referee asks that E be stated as 9.4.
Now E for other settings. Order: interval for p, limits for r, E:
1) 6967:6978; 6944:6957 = 9.8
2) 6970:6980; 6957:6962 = 9.9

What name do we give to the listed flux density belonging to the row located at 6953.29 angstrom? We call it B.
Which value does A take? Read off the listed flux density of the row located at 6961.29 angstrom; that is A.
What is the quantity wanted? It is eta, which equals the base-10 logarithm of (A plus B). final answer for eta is 1.29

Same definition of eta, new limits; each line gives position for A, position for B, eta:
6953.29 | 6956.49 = 1.29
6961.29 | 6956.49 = 1.30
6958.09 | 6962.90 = 1.30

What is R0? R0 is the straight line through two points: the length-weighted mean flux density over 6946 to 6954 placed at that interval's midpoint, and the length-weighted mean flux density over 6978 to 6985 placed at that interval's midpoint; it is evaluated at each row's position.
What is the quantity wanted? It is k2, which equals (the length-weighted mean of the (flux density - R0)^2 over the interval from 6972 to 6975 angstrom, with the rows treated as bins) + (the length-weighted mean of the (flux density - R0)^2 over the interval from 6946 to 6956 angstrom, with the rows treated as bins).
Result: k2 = 0.016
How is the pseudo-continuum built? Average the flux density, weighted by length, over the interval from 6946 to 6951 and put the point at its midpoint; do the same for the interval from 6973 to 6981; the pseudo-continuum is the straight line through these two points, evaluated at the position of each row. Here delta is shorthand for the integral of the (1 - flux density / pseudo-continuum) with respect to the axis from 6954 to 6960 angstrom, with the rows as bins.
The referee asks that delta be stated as -0.20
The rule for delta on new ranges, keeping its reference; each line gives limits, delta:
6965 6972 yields -0.14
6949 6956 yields -0.11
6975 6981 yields 0.00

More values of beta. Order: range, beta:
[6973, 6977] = 9.33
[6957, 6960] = 9.91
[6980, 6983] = 9.32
